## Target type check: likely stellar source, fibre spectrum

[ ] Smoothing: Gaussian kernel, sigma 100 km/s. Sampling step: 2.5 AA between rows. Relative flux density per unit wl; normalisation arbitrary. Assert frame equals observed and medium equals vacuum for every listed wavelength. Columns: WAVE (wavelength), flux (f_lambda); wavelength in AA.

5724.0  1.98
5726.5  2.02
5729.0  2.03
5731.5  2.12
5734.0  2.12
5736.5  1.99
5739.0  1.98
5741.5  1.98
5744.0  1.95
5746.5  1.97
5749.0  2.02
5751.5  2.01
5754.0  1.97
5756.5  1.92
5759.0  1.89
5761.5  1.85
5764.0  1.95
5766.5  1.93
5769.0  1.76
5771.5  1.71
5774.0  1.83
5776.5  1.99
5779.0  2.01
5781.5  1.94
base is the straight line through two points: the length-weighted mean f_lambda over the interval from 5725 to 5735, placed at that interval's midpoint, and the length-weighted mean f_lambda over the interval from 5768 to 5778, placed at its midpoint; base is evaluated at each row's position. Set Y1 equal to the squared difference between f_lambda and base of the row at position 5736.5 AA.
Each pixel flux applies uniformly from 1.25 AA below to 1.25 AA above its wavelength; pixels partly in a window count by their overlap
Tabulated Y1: 0.0018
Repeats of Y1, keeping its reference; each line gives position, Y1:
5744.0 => 0.0017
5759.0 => 0.0003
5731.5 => 0.0035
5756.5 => 0.0000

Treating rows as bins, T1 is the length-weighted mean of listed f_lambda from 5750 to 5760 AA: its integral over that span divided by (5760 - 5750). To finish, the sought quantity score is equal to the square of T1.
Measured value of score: 3.8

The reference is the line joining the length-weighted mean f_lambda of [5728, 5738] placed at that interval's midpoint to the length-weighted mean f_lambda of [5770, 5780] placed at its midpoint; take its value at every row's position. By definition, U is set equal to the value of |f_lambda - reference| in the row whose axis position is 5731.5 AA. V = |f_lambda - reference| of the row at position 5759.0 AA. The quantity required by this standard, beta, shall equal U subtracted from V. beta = 0.010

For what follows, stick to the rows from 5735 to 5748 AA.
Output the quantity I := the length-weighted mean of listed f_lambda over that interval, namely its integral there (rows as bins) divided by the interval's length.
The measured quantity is 1.98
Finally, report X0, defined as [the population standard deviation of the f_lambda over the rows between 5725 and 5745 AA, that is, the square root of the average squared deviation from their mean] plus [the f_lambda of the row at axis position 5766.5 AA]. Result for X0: 1.99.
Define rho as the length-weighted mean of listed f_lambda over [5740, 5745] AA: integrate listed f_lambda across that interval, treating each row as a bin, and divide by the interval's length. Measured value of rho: 1.97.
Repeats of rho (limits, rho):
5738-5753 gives 1.98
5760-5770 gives 1.88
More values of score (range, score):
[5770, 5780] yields 3.5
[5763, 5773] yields 3.4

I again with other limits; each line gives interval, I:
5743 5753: 1.99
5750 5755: 1.99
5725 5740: 2.04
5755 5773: 1.86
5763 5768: 1.93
